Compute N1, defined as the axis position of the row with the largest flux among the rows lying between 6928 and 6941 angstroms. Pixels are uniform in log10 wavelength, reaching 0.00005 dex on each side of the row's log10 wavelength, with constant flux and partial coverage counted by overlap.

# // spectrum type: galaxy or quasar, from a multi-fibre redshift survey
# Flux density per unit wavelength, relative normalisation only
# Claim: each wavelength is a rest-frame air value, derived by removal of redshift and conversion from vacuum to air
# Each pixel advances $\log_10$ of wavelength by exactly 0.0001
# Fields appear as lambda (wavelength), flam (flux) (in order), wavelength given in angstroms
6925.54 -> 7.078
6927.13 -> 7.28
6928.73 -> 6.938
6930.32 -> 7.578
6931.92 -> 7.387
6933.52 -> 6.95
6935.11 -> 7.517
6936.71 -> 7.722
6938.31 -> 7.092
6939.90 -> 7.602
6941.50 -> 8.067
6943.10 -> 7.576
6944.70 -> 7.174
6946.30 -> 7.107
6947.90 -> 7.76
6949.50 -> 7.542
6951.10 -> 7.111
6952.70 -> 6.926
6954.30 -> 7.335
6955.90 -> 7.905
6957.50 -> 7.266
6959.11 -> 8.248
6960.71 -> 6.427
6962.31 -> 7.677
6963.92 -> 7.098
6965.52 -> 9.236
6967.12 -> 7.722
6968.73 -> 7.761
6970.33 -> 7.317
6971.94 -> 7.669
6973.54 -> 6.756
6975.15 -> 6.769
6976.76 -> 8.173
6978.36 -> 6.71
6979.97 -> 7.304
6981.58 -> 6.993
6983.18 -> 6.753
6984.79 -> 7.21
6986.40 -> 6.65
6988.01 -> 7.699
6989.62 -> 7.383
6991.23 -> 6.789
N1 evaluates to 6936.71 angstroms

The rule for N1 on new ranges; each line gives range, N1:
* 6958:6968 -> 6965.52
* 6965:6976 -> 6965.52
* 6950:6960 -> 6959.11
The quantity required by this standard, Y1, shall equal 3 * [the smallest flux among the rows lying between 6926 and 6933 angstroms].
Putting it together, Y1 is 20.8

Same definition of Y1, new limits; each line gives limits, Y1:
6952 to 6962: 19.3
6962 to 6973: 21.3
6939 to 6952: 21.3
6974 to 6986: 20.1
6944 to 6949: 21.3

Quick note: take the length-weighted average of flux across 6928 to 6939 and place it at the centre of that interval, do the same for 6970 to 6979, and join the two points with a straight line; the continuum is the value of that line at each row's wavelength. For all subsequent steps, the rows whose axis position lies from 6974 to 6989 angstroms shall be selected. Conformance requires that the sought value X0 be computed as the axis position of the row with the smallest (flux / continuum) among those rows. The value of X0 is 6986.40 angstroms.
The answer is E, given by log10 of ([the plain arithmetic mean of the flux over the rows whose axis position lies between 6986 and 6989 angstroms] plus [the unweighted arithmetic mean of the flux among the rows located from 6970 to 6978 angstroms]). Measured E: 1.16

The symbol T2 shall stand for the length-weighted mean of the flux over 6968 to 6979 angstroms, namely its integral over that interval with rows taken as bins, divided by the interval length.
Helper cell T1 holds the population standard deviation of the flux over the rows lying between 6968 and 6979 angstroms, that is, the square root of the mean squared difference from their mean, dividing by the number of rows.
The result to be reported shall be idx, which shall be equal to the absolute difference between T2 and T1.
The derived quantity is 6.78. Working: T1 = 0.54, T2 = 7.32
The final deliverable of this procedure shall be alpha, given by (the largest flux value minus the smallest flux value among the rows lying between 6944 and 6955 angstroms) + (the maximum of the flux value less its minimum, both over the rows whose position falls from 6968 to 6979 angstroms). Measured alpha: 2.3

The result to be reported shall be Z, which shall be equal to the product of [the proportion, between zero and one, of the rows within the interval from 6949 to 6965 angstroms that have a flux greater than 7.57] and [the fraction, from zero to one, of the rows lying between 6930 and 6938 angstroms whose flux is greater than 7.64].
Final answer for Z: 0.06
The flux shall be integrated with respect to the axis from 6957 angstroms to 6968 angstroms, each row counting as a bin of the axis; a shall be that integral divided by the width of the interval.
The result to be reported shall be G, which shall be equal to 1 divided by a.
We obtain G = 0.130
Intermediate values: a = 7.67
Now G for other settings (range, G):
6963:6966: 0.125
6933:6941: 0.135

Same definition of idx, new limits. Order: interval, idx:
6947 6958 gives 7.09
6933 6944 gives 7.17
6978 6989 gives 6.71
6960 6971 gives 6.83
